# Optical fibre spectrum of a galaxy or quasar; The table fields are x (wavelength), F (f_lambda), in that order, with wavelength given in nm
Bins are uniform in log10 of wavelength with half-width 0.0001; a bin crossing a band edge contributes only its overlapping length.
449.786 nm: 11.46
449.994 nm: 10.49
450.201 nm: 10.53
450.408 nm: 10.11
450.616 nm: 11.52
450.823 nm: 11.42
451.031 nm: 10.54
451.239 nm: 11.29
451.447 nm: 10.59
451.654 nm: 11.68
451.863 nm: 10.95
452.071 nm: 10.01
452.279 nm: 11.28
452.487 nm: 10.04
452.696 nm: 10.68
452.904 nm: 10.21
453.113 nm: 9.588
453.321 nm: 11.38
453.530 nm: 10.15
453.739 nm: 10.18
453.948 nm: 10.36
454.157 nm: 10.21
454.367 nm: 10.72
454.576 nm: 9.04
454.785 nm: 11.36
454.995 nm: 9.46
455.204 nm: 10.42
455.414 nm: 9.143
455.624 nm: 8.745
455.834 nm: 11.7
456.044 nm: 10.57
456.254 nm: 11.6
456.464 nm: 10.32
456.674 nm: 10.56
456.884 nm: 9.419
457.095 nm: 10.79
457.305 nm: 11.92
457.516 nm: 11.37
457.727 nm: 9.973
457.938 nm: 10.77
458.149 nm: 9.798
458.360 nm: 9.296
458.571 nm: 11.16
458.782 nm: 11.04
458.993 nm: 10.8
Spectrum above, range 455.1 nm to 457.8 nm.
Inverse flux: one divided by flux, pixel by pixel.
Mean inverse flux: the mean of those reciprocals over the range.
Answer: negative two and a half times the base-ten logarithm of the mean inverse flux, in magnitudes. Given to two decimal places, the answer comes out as 2.54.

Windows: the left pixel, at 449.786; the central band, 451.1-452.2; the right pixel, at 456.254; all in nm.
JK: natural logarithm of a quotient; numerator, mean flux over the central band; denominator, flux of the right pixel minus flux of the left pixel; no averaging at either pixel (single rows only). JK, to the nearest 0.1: 4.4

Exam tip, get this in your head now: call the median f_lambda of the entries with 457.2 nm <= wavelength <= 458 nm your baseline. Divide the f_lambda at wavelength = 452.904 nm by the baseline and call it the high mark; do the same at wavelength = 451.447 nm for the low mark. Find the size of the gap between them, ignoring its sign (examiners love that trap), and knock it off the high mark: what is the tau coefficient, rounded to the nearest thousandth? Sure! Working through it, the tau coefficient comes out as 0.888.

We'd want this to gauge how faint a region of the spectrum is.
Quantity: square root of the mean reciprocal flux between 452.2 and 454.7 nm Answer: 0.312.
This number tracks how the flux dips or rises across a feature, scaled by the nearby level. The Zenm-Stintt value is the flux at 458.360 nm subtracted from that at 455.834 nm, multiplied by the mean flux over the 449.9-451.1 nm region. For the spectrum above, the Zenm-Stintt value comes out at 25.9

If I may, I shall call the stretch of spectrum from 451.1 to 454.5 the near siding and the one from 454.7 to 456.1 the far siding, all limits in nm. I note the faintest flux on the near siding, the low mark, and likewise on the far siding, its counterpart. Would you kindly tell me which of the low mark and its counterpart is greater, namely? 9.6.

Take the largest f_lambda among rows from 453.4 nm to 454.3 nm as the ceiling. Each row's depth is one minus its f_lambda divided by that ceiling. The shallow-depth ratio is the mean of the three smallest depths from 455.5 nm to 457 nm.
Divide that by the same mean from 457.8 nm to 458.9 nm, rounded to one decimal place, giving 1.5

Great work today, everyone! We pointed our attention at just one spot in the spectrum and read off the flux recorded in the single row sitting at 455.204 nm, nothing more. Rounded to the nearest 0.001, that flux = 10.420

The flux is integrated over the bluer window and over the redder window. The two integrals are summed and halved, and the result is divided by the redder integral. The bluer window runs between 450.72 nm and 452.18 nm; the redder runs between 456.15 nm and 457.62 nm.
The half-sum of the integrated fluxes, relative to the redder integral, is 1.00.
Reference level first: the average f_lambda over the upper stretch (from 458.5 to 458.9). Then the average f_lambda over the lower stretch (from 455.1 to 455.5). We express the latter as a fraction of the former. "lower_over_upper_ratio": 0.88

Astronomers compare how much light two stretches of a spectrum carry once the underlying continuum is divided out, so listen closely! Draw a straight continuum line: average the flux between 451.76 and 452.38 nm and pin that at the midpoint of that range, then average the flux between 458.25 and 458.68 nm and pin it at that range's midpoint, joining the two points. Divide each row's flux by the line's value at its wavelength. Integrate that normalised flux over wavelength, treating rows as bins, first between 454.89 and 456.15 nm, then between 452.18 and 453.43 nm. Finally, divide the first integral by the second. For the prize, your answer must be 0.98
